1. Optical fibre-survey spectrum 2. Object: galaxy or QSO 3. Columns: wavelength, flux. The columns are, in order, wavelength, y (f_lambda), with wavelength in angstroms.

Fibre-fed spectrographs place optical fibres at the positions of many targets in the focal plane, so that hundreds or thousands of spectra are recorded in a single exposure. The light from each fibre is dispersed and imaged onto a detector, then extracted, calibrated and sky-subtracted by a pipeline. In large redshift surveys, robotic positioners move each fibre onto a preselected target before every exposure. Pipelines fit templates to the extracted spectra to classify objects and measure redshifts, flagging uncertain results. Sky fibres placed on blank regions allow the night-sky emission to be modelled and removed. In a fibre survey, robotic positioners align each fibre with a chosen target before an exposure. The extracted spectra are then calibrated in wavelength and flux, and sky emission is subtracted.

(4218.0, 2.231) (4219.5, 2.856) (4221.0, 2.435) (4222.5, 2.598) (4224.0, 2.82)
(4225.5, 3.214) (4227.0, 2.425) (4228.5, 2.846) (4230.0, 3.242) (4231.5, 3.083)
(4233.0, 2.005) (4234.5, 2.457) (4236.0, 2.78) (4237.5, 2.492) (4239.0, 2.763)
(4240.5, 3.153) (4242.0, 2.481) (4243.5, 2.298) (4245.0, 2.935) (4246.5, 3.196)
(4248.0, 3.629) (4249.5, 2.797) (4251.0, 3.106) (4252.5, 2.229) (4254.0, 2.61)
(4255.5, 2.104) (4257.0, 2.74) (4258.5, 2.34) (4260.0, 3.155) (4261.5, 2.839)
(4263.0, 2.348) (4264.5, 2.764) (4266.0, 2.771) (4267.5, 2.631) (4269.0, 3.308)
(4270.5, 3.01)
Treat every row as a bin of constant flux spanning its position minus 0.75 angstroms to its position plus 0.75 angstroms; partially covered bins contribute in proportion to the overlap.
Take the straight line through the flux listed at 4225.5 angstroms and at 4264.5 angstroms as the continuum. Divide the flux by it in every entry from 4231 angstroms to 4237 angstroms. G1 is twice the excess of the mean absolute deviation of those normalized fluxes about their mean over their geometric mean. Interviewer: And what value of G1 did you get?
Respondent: -1.41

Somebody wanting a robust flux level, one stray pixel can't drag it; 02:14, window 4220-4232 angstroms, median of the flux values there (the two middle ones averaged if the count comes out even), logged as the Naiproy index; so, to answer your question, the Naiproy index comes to 2.83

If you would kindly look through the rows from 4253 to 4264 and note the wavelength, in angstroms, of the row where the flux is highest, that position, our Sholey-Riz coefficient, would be 4260.0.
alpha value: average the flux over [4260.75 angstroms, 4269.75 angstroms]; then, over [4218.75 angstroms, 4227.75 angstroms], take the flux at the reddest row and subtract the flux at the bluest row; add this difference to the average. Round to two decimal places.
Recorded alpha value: 2.35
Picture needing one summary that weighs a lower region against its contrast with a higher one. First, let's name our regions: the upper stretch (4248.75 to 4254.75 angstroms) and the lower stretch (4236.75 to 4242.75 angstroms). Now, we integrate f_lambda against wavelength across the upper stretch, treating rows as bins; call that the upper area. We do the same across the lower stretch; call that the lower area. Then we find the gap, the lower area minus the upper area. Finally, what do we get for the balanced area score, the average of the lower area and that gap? 8.3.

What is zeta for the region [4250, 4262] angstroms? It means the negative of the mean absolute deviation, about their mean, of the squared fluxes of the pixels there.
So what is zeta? -1.69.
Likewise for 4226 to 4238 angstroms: -1.71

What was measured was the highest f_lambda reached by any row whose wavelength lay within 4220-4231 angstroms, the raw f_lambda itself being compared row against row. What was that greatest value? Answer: 3.242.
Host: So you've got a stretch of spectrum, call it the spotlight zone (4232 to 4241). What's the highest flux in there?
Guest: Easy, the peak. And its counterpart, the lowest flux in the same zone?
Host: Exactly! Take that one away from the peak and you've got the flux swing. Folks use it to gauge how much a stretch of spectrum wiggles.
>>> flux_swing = 1.15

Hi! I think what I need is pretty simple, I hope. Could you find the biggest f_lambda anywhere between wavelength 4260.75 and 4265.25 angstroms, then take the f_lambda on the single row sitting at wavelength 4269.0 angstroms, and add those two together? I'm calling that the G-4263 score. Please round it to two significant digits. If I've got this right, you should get 6.1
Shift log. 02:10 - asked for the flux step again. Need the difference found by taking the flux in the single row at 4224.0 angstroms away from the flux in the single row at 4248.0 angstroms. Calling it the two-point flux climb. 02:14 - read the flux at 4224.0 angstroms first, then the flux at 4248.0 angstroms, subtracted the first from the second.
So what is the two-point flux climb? 0.8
